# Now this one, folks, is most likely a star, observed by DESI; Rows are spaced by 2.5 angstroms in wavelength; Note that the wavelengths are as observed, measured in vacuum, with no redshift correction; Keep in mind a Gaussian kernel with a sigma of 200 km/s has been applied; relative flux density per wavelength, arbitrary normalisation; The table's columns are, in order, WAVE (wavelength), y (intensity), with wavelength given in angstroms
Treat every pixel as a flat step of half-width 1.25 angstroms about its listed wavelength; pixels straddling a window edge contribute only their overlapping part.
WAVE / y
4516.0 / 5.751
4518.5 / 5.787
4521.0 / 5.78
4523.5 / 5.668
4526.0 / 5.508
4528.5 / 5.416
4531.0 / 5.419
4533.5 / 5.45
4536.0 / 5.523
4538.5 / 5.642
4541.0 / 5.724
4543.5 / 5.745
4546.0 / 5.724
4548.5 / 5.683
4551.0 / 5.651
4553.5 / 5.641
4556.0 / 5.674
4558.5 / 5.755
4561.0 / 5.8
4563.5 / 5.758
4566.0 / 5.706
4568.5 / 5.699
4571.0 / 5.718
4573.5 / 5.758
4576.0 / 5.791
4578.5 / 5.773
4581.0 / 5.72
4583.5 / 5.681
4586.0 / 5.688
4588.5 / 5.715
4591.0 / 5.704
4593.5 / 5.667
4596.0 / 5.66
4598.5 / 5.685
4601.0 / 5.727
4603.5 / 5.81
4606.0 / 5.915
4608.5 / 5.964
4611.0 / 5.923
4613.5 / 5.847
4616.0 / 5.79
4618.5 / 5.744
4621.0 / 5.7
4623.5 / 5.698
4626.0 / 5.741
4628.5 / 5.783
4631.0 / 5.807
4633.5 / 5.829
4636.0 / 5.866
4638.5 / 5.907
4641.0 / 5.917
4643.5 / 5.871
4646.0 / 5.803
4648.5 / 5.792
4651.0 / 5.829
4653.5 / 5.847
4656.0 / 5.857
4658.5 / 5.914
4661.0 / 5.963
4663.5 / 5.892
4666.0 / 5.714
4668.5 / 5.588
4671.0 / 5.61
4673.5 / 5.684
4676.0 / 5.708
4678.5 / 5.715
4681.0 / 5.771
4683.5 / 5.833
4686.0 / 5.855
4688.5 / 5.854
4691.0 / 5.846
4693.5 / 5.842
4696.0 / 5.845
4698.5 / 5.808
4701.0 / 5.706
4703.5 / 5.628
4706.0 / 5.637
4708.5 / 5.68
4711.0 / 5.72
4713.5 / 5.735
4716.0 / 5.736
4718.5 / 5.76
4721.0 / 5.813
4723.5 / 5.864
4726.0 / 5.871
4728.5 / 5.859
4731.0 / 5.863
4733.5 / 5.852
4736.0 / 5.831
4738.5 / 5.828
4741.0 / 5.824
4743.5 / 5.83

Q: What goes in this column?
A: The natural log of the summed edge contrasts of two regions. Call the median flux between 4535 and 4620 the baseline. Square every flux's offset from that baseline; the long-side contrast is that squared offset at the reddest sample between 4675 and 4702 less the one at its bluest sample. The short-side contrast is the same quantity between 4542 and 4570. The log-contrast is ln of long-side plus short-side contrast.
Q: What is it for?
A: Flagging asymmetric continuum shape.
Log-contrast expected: -9.7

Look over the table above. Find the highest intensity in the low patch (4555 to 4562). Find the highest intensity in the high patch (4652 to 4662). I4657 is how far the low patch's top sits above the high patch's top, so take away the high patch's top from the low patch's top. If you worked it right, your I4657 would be -0.16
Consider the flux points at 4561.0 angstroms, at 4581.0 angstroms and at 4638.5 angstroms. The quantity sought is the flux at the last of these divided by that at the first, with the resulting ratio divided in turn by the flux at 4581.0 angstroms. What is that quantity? 0.178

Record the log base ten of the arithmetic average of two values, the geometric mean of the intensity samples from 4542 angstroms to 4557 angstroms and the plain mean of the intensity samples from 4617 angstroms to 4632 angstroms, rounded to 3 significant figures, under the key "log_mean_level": 0.757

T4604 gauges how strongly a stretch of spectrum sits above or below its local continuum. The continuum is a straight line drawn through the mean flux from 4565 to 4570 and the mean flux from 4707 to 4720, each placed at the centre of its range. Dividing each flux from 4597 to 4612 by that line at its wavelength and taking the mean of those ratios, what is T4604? 1.02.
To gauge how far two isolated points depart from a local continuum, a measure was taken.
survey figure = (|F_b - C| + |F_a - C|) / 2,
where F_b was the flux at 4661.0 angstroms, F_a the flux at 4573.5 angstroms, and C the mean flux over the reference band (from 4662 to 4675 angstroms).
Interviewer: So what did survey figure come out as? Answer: 0.16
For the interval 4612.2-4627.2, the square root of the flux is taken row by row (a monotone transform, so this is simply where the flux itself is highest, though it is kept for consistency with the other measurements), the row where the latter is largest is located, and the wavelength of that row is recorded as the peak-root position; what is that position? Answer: 4613.5 angstroms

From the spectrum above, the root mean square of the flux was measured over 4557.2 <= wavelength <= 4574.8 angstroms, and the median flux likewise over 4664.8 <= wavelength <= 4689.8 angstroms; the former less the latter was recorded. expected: 0.03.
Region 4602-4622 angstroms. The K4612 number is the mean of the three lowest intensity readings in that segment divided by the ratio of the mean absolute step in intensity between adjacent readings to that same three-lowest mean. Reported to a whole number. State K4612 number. 553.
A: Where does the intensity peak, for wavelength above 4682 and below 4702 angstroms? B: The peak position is 4686.0 angstroms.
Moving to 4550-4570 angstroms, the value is 4561.0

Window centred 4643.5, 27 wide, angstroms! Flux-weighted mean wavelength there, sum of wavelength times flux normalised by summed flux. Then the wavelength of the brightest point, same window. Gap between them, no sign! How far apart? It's 2.5 angstroms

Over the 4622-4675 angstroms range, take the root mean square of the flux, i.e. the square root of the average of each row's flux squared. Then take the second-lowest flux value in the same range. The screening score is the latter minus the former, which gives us -0.20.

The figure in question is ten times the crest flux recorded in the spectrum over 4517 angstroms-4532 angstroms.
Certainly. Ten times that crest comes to 57.9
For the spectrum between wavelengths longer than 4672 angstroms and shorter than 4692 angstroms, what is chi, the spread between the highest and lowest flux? 0.17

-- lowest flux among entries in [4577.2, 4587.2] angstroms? 5.681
